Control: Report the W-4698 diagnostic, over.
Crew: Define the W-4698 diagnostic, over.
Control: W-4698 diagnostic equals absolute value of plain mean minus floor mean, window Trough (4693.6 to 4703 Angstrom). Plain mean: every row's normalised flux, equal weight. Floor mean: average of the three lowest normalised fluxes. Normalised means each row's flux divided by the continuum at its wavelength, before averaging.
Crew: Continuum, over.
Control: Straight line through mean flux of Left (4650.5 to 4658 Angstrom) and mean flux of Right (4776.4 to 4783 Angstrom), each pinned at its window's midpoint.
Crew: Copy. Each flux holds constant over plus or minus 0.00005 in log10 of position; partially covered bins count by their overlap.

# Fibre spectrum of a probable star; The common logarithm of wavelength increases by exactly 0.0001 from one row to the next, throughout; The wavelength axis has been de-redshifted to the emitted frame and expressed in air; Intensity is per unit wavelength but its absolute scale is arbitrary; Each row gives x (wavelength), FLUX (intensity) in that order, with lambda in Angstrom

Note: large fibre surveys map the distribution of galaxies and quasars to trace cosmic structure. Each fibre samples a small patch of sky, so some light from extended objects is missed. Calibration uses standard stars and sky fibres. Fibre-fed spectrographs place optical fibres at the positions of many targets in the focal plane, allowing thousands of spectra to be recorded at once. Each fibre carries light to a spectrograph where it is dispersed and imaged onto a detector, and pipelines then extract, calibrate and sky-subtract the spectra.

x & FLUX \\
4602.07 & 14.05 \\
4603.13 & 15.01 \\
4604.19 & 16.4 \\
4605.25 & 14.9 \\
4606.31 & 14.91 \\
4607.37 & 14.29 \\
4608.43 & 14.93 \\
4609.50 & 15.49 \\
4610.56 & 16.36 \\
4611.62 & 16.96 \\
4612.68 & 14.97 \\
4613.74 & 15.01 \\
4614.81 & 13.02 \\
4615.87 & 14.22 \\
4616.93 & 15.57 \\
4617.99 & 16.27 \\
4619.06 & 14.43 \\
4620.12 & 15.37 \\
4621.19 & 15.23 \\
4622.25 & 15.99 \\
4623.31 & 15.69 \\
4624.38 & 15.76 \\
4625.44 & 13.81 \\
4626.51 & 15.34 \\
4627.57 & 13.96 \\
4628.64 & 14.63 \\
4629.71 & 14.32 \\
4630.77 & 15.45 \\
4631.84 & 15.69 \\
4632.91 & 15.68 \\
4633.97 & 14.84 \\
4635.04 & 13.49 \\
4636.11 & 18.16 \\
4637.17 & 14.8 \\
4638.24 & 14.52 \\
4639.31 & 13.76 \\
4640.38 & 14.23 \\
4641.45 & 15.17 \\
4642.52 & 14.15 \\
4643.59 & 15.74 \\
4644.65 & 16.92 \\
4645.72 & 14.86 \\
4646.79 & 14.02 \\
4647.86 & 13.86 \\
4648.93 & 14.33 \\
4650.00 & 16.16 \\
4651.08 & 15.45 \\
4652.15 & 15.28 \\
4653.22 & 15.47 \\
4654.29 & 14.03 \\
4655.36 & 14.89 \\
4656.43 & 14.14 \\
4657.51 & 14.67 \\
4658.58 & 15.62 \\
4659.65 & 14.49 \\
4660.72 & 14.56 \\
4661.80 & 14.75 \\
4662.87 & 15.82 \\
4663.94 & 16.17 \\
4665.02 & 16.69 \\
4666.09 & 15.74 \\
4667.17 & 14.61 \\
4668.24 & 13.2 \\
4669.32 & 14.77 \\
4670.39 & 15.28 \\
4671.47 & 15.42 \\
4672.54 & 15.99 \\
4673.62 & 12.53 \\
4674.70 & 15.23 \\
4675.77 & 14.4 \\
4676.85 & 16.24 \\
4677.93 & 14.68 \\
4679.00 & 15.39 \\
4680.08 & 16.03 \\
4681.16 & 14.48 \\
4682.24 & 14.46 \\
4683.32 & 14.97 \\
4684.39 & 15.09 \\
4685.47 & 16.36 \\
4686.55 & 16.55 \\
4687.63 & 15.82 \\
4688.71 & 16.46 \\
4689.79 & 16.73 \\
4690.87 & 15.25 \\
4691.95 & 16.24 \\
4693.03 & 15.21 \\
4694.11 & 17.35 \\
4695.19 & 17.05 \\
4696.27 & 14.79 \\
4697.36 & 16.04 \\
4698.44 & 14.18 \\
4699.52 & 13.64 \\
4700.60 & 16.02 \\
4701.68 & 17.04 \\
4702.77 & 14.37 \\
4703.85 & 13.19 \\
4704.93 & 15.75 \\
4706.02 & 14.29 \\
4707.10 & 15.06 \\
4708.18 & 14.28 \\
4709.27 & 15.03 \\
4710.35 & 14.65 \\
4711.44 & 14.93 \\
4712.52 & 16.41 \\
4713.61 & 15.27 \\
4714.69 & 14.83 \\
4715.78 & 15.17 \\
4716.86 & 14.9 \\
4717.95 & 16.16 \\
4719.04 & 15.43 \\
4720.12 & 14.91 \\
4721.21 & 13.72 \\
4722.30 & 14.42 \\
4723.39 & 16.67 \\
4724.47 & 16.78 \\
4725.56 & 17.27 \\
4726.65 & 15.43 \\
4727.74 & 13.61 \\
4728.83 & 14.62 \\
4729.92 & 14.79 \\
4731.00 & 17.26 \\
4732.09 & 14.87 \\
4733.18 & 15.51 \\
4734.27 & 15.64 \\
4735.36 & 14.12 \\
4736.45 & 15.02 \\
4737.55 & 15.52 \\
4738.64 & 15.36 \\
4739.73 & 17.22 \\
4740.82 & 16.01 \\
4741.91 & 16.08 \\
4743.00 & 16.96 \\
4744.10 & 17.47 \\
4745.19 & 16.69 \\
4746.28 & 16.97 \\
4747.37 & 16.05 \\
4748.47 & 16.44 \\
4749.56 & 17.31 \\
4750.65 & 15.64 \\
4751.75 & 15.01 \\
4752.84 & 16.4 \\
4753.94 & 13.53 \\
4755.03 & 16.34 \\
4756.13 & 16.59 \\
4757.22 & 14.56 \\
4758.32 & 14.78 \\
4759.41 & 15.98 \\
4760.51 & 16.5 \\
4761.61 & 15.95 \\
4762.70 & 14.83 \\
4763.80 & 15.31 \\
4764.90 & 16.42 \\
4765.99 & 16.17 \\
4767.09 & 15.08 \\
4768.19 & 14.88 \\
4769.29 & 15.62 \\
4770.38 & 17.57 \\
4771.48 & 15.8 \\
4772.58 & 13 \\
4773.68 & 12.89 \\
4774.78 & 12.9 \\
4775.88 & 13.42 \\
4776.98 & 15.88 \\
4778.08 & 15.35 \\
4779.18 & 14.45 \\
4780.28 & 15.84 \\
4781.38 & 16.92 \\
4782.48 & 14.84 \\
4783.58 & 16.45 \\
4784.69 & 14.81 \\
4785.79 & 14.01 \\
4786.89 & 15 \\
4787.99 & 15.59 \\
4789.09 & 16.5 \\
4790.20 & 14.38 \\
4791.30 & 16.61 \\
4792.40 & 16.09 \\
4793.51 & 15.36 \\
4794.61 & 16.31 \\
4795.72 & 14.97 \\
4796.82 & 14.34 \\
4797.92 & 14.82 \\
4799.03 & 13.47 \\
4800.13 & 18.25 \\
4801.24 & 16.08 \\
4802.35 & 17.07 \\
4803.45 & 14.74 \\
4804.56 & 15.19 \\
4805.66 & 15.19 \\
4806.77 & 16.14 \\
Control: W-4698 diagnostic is 0.10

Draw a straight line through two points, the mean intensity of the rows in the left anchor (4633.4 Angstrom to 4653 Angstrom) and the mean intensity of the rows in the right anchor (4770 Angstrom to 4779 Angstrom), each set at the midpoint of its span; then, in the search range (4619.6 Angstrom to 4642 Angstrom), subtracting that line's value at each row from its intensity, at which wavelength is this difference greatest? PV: 4636.11 Angstrom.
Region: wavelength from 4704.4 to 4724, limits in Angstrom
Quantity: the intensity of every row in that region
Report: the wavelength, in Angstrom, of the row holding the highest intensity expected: 4723.39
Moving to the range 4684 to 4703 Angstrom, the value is 4694.11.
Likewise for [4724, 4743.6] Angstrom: 4725.56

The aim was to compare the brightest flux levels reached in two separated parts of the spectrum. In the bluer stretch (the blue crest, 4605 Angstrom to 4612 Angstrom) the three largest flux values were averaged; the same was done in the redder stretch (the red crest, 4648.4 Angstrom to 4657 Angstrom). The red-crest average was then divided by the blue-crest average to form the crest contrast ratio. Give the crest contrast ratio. 0.96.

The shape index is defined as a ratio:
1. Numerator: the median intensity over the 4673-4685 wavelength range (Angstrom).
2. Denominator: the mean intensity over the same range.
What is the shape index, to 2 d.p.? 1.01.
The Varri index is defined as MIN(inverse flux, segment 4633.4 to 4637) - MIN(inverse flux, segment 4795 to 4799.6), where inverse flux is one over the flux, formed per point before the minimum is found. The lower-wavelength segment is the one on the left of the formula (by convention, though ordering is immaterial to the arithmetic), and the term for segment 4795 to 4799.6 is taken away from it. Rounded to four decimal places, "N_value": -0.0117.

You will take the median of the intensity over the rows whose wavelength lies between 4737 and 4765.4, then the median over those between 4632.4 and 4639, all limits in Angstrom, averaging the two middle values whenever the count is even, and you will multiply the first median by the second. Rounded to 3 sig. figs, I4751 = 238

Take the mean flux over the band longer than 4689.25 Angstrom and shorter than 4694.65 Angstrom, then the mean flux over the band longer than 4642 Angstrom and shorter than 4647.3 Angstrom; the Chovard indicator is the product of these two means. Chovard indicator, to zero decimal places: 245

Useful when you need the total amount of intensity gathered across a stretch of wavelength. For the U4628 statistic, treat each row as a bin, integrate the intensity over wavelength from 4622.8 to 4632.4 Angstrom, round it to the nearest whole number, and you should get 143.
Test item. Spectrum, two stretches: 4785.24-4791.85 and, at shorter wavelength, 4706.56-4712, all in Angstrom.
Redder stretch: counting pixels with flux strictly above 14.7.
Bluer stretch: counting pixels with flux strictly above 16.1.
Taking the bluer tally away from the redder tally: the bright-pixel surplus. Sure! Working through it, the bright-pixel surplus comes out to 4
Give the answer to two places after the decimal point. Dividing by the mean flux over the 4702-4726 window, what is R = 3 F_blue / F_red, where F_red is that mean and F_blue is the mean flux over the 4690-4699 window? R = 3.12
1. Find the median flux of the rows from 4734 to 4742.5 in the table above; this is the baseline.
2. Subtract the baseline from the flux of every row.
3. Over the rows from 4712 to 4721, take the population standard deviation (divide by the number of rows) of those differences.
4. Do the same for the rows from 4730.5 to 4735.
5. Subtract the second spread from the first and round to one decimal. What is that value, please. -0.3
